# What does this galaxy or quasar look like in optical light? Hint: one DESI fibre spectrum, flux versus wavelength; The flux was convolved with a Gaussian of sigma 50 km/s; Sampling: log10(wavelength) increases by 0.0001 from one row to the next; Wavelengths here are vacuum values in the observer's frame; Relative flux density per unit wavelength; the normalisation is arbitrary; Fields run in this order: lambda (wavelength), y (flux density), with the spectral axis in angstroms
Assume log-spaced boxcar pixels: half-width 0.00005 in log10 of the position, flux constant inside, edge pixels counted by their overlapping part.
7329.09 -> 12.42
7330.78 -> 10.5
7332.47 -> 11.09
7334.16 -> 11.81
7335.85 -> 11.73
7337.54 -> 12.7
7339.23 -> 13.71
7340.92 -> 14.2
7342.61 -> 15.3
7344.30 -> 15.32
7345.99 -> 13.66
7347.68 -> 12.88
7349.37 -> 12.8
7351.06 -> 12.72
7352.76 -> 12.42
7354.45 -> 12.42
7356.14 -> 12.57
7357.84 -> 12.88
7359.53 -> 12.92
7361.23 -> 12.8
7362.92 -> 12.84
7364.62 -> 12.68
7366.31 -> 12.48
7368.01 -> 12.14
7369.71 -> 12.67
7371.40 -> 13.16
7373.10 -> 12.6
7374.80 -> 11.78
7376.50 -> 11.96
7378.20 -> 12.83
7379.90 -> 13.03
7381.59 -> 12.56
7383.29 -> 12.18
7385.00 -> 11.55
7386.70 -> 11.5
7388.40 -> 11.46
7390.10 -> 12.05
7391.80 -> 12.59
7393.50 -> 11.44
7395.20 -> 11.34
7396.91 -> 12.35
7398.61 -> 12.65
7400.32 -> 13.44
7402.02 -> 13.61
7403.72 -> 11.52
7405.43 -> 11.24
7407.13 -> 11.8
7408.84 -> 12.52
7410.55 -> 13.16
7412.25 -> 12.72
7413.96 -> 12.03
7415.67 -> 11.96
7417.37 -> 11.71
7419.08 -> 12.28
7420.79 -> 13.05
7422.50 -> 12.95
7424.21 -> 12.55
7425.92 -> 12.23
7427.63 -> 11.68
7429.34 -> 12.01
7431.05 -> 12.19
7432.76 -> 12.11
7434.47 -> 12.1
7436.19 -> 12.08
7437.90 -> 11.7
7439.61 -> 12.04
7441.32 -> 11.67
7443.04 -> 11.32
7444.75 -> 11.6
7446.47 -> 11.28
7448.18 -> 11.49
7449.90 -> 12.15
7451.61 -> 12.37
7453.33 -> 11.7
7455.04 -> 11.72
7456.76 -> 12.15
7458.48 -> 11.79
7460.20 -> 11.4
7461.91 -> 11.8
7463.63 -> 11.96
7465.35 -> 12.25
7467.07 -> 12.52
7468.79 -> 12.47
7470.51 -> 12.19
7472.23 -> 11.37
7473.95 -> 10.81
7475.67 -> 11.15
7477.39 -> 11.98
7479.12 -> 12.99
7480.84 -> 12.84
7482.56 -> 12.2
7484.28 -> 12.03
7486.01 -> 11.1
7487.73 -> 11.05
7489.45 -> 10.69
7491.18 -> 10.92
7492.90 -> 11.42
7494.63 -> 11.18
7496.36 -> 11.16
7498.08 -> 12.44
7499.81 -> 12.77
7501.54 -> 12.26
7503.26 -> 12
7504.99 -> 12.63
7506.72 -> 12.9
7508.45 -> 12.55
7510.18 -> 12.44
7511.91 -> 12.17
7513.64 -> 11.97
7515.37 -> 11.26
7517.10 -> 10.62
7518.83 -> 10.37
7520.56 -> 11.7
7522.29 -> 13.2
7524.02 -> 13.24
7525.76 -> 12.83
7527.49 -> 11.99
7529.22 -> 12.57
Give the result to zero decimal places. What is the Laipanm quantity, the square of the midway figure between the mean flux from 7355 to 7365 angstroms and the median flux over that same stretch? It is 164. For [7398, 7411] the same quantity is 157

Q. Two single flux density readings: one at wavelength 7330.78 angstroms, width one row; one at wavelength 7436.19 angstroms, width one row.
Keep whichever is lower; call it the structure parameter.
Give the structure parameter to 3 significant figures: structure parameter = 10.5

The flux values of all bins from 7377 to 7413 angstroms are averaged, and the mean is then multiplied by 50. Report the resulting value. 613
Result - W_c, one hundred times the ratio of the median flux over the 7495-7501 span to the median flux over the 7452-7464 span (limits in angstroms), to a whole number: 106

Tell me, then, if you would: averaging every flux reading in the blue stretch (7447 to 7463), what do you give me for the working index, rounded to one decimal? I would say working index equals 11.8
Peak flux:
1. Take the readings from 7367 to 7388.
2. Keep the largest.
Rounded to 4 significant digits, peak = 13.16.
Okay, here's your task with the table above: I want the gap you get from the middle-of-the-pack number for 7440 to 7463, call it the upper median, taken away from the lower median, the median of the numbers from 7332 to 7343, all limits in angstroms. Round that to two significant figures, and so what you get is 1.0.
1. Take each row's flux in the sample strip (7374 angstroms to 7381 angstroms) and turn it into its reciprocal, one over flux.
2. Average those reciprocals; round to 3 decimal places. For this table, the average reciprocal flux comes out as 0.081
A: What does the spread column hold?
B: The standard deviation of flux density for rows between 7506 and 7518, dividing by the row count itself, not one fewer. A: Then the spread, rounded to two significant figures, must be 0.74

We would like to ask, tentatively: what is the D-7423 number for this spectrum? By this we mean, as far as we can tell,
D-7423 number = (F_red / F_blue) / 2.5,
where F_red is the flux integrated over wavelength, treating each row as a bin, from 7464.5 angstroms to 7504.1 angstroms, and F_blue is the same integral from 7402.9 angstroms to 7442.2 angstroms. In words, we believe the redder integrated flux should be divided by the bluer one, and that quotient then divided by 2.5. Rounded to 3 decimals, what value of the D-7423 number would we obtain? 0.392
